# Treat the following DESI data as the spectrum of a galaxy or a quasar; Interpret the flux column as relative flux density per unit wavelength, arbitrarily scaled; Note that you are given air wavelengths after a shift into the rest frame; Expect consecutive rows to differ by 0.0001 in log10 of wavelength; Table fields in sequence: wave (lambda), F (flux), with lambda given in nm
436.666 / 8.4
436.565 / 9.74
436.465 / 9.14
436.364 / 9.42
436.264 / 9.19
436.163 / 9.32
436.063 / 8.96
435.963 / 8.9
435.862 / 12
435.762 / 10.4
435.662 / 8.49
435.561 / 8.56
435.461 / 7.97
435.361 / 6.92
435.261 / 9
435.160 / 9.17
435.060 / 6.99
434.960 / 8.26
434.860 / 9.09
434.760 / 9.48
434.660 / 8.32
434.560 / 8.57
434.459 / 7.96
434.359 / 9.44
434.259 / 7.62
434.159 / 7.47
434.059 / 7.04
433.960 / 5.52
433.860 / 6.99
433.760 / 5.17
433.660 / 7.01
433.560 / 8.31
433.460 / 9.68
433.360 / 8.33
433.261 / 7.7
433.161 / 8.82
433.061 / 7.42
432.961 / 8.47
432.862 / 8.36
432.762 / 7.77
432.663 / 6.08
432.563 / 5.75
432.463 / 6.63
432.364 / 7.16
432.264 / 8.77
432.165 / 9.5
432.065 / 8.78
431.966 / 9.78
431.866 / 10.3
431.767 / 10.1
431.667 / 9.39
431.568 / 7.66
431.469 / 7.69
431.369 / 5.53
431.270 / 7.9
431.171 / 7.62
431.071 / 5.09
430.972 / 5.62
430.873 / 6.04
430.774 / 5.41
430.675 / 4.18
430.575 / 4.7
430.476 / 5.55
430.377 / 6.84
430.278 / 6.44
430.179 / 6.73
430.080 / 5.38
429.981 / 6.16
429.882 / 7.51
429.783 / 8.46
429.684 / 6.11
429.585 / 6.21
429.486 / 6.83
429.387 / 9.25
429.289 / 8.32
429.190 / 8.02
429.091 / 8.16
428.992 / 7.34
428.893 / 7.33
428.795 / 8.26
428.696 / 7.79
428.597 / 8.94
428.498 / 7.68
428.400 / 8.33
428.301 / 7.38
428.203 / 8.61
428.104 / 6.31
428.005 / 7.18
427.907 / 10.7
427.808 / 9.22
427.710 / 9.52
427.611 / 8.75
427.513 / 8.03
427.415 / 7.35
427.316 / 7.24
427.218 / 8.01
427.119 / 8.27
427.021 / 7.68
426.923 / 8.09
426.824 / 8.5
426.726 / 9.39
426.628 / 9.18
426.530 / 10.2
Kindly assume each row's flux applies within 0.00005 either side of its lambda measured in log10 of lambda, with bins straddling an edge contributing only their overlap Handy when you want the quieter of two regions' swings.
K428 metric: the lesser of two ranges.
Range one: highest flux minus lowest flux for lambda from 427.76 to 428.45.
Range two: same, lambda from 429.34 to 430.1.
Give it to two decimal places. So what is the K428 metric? 3.87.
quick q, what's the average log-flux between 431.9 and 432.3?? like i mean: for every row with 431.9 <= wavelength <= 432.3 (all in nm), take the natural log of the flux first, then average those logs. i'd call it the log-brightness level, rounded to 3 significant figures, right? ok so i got 2.22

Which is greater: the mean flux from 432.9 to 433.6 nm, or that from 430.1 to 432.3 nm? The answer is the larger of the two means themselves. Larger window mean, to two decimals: 8.39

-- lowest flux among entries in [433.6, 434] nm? 5.17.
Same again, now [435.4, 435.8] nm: 7.97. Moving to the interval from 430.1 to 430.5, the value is 5.55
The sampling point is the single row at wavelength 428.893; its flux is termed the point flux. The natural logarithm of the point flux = 1.99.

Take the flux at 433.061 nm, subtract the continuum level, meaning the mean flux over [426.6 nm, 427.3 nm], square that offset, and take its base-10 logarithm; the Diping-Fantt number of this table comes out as 0.0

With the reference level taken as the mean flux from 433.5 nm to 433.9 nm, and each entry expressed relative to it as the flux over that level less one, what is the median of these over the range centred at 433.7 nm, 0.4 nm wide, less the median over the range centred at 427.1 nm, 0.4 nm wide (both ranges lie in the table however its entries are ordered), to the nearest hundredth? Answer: -0.15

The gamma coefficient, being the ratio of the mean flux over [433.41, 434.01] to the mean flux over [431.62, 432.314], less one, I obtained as -0.25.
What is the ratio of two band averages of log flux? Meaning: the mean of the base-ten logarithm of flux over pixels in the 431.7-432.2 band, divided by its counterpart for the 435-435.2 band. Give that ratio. 1.09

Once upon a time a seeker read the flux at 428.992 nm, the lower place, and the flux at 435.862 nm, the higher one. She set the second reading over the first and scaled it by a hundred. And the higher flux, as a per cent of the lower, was 163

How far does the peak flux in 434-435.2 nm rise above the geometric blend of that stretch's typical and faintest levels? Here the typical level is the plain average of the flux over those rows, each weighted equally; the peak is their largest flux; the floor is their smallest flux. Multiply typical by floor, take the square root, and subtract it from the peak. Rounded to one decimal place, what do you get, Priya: 1.9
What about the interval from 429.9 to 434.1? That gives 4.8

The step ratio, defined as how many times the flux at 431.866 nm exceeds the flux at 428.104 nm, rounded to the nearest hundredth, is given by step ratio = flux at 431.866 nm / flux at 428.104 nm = 1.63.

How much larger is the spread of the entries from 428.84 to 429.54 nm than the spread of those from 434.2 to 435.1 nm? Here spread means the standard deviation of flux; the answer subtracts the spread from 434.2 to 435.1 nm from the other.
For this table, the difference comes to 0.0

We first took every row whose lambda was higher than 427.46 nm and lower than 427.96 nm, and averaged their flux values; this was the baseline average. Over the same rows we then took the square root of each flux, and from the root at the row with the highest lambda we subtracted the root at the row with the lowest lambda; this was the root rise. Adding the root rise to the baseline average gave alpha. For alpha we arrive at 9.7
